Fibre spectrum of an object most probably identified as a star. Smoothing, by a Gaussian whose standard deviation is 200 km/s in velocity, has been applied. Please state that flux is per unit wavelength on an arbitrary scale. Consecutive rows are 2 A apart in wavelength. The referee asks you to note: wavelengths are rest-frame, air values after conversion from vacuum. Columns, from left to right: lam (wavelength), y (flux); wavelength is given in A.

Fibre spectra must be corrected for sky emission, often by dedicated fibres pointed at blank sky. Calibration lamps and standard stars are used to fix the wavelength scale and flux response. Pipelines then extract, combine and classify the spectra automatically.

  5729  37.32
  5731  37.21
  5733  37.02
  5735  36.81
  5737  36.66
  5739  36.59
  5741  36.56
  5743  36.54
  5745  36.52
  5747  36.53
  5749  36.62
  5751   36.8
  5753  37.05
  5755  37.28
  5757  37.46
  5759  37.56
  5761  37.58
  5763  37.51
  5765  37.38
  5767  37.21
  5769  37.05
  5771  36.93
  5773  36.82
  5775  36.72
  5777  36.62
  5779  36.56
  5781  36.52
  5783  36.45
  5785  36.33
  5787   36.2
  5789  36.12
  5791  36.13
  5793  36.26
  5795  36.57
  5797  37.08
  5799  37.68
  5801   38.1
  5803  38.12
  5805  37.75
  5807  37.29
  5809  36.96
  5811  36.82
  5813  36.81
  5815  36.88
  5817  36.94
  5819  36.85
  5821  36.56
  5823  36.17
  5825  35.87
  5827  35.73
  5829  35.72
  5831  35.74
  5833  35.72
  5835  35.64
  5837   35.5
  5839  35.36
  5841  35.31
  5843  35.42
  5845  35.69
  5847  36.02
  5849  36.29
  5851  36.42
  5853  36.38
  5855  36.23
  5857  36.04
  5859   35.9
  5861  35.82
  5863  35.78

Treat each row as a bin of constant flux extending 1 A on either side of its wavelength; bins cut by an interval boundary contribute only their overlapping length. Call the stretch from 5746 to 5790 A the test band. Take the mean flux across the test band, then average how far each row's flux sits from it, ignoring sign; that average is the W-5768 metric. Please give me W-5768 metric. 0.39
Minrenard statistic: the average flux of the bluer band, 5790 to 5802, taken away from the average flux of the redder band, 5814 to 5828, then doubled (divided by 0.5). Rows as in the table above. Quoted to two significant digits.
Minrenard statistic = -1.1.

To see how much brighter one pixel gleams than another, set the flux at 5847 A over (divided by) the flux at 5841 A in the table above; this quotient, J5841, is 1.02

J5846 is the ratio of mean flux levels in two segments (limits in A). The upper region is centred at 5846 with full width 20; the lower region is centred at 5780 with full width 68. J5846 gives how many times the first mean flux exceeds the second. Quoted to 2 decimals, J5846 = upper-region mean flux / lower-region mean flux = 0.97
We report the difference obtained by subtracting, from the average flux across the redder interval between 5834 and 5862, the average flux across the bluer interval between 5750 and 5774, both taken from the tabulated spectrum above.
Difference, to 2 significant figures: -1.4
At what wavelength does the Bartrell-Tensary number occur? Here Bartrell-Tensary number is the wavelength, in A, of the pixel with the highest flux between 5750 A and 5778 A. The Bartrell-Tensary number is 5761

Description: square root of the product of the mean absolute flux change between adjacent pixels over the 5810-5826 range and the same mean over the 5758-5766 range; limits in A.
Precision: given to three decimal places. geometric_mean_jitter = 0.113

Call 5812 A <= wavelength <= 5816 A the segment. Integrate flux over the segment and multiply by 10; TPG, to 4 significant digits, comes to 1474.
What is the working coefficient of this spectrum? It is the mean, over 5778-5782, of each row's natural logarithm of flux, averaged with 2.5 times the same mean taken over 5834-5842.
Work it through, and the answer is 6.259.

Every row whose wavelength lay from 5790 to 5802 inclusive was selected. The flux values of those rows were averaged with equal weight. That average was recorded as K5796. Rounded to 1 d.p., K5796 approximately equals 37.0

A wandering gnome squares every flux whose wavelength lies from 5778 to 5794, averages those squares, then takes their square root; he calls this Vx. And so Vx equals 36.3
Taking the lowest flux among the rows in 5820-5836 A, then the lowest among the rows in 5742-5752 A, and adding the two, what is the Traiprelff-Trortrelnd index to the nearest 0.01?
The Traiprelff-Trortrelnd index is 72.16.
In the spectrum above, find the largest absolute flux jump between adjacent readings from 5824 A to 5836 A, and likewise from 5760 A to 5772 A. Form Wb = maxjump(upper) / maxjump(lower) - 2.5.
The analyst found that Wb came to -1.7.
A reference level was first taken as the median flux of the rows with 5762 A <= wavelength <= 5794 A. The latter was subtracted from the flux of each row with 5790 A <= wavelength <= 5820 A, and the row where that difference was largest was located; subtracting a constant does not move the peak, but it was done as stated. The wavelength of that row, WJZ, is 5803 A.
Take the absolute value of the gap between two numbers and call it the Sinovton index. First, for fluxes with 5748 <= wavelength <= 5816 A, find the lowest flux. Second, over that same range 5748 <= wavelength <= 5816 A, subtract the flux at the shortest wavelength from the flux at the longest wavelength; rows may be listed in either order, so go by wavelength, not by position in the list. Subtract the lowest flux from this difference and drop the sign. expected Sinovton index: 35.9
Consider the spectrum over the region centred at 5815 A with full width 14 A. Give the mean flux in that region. 36.8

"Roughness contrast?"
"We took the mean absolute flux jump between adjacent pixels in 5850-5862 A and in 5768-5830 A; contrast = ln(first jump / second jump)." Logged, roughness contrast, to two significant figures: -0.44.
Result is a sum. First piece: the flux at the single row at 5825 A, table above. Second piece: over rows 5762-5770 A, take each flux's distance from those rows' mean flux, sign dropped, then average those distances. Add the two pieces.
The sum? 36.0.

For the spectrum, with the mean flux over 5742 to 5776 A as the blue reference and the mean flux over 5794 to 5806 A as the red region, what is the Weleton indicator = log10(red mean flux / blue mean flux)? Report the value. 0.006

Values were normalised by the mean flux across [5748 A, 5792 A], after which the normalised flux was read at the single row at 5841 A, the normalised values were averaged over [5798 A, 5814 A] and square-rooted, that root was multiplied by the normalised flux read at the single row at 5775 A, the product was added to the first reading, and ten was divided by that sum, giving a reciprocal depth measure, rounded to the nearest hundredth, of 5.10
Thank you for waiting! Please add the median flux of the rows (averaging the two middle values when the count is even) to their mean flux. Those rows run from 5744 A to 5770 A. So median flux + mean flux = 74.3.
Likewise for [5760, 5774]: 74.4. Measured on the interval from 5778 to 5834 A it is 73.2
